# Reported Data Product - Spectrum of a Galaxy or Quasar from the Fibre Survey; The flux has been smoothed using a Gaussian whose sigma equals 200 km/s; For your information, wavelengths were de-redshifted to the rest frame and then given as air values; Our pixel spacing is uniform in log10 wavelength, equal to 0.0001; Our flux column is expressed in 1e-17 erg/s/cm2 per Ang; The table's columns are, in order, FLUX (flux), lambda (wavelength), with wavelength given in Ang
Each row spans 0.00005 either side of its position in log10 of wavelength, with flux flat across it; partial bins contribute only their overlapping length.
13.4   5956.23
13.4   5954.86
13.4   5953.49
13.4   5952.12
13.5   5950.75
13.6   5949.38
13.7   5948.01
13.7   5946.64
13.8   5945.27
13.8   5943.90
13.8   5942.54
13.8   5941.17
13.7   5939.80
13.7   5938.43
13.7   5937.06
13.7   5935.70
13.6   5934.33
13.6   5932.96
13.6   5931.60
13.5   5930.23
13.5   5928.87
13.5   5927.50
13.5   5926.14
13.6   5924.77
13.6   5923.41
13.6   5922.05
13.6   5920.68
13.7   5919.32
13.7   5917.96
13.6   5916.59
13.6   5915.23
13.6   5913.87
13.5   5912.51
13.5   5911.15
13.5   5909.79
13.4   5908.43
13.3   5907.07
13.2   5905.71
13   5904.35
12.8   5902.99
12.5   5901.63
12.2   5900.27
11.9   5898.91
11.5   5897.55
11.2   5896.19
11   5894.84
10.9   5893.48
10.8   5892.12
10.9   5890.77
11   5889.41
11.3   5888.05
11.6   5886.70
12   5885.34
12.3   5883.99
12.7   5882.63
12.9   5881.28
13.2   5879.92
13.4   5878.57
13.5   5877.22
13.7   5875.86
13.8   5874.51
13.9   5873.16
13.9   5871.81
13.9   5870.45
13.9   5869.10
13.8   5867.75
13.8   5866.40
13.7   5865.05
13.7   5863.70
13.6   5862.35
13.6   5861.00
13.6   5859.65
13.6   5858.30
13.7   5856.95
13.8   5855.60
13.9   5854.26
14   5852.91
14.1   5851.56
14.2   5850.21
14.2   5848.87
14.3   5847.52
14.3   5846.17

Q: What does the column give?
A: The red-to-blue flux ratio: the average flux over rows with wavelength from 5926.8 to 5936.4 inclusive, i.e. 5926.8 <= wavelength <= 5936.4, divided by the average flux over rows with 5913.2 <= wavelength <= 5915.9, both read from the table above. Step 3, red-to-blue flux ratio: 1.00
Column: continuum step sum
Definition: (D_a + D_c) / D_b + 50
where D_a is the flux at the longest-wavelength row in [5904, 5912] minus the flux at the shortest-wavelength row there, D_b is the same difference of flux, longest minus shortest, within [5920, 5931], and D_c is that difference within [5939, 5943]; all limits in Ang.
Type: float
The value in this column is 44.0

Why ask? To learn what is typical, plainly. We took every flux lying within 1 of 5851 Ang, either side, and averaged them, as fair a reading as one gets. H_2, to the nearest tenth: 14.1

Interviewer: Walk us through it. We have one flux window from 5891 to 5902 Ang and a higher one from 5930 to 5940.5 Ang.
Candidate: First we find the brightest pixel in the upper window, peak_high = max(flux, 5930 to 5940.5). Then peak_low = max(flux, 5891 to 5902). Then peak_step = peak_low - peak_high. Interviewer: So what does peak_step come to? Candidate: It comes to -1.2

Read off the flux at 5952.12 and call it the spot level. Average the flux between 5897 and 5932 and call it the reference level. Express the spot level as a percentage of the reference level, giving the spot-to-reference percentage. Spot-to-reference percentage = 101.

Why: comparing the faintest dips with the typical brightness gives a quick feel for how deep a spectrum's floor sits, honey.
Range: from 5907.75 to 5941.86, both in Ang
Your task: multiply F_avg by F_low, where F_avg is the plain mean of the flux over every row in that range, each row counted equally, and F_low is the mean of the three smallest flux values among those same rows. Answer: 183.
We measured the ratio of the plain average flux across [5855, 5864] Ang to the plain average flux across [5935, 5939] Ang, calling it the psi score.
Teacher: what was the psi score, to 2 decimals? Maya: 1.00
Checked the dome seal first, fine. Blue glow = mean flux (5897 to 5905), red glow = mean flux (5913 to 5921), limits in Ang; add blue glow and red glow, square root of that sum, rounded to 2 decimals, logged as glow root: 5.09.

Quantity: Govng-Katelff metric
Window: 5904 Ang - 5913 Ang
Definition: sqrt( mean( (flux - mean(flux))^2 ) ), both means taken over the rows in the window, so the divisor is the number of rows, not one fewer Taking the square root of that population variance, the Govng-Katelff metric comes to 0.18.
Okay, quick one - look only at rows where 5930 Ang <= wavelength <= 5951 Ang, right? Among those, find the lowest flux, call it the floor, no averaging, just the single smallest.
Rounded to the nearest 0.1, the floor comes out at 13.5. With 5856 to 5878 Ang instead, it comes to 13.5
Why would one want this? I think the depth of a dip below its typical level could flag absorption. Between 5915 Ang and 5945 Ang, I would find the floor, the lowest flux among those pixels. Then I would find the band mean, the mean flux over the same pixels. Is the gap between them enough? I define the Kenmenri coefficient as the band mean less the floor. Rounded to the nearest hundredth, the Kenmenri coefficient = 0.14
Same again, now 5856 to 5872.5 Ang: 0.13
